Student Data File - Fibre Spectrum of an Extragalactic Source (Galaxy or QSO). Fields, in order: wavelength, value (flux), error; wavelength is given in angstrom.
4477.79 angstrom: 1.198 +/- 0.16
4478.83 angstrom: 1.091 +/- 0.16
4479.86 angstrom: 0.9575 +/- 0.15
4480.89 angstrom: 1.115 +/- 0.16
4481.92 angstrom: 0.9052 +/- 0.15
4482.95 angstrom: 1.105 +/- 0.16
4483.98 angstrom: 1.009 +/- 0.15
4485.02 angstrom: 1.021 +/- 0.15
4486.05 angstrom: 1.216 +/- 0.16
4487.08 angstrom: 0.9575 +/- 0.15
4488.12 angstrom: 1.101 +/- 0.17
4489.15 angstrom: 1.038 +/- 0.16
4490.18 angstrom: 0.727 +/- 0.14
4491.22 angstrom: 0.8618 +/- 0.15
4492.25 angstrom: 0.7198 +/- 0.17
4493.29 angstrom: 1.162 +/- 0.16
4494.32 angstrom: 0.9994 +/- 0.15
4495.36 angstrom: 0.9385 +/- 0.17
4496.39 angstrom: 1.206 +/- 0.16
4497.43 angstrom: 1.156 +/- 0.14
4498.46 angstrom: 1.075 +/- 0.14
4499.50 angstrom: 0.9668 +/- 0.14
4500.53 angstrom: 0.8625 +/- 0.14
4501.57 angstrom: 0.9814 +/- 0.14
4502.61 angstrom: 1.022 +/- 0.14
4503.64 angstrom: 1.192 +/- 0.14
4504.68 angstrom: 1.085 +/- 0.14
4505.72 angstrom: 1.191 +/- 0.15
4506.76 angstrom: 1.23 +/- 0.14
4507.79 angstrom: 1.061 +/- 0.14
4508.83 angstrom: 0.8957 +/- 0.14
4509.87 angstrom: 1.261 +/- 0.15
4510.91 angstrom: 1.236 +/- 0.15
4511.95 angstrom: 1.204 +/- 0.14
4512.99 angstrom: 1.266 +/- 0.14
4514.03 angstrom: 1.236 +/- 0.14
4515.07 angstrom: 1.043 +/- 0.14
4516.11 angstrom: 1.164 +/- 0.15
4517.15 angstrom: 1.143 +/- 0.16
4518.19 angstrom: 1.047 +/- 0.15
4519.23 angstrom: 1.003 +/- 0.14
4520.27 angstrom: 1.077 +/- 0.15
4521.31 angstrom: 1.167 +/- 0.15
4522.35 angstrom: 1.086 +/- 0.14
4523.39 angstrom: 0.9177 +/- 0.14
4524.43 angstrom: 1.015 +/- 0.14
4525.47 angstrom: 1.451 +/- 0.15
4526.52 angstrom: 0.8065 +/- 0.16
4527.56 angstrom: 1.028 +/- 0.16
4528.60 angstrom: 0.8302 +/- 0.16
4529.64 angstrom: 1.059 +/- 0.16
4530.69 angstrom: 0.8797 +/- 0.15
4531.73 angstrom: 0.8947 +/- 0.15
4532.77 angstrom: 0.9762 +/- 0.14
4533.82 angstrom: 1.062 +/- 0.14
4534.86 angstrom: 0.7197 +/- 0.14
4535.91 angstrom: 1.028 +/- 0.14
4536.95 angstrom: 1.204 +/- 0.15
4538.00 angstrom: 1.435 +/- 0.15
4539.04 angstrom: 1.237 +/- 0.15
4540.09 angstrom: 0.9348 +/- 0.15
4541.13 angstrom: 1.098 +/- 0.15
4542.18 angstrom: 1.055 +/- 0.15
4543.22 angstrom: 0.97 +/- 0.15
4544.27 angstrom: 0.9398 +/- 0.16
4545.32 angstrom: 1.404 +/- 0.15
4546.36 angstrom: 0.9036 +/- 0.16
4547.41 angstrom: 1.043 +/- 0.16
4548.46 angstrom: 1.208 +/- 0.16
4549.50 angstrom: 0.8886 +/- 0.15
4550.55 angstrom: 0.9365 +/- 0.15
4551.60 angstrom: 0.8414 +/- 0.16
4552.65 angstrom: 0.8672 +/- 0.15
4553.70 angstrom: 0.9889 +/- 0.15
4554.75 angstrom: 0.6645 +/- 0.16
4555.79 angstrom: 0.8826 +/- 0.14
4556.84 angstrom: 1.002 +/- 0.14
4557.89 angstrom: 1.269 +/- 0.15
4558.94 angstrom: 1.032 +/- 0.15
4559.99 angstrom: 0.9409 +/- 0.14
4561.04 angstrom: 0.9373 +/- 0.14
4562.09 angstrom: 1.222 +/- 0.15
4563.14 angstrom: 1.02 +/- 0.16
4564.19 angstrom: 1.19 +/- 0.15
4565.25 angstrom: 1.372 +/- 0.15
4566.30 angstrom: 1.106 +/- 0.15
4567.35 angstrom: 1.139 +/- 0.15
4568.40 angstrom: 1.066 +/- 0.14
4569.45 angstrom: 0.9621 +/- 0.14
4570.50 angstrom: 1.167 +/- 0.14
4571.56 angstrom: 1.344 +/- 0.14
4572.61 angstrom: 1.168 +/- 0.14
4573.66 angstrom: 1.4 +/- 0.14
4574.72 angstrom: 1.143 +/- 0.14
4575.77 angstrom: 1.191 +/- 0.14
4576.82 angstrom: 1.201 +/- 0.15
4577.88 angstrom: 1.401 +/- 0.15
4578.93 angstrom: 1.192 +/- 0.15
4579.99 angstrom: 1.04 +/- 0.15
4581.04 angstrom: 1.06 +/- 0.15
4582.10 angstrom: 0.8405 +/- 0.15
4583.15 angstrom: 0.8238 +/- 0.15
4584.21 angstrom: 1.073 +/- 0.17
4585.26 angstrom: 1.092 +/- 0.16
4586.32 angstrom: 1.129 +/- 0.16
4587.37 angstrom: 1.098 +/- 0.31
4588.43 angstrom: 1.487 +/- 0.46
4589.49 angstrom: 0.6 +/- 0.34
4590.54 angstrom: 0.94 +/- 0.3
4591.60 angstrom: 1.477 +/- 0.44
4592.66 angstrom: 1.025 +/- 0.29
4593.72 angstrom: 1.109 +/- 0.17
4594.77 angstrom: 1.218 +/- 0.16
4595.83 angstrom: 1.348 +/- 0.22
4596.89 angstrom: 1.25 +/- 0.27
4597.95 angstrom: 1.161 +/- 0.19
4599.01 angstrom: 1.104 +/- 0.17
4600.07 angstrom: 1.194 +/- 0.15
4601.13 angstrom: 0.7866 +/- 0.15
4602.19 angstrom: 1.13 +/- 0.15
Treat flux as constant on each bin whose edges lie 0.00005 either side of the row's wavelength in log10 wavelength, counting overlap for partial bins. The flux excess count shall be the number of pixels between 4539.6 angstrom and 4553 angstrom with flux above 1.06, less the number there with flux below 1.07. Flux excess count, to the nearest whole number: -7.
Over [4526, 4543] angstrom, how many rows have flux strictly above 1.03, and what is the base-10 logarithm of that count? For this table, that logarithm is 0.85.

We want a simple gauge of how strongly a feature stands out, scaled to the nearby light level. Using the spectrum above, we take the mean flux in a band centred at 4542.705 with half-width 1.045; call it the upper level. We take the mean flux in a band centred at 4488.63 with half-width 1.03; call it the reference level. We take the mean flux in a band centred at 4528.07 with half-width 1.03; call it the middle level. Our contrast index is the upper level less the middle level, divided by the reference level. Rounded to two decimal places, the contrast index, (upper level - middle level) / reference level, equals 0.08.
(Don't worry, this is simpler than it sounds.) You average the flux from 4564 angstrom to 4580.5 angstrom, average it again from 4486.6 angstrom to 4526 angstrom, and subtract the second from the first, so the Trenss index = 0.12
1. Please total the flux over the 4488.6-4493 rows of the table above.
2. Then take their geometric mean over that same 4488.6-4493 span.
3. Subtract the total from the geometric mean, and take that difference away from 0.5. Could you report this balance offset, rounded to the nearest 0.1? 3.0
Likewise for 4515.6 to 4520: 3.8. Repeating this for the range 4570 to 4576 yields 6.7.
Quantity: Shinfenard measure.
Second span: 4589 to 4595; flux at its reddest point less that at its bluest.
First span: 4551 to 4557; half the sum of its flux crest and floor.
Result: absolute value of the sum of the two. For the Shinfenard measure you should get 1.45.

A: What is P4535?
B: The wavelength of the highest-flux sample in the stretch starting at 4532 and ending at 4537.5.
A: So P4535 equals 4536.95 angstrom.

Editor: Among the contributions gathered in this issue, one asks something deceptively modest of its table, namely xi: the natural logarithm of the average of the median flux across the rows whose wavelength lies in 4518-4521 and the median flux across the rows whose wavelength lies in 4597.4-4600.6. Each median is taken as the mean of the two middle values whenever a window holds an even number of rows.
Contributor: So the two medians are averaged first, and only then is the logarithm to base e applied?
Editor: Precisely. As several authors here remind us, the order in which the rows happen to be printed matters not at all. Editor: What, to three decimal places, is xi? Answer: 0.099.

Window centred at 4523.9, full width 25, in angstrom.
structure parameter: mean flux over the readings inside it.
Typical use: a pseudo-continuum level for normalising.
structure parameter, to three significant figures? 1.05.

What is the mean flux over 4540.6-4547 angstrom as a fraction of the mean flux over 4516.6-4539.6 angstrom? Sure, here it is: 1.01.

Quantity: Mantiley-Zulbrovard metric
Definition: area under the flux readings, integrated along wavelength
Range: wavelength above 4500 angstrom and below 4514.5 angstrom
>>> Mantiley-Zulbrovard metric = 16.3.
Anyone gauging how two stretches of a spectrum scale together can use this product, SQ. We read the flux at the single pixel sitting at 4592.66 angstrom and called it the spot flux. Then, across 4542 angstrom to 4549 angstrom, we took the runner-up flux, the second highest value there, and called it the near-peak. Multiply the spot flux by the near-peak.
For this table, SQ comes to 1.2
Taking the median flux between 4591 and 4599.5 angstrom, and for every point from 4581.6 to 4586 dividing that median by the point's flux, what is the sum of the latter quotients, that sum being 5.1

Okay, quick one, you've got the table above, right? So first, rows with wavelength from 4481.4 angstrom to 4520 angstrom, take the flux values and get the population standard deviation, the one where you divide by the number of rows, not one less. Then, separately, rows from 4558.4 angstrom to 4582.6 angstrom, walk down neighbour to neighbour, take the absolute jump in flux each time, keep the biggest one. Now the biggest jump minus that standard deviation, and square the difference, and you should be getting 0.021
